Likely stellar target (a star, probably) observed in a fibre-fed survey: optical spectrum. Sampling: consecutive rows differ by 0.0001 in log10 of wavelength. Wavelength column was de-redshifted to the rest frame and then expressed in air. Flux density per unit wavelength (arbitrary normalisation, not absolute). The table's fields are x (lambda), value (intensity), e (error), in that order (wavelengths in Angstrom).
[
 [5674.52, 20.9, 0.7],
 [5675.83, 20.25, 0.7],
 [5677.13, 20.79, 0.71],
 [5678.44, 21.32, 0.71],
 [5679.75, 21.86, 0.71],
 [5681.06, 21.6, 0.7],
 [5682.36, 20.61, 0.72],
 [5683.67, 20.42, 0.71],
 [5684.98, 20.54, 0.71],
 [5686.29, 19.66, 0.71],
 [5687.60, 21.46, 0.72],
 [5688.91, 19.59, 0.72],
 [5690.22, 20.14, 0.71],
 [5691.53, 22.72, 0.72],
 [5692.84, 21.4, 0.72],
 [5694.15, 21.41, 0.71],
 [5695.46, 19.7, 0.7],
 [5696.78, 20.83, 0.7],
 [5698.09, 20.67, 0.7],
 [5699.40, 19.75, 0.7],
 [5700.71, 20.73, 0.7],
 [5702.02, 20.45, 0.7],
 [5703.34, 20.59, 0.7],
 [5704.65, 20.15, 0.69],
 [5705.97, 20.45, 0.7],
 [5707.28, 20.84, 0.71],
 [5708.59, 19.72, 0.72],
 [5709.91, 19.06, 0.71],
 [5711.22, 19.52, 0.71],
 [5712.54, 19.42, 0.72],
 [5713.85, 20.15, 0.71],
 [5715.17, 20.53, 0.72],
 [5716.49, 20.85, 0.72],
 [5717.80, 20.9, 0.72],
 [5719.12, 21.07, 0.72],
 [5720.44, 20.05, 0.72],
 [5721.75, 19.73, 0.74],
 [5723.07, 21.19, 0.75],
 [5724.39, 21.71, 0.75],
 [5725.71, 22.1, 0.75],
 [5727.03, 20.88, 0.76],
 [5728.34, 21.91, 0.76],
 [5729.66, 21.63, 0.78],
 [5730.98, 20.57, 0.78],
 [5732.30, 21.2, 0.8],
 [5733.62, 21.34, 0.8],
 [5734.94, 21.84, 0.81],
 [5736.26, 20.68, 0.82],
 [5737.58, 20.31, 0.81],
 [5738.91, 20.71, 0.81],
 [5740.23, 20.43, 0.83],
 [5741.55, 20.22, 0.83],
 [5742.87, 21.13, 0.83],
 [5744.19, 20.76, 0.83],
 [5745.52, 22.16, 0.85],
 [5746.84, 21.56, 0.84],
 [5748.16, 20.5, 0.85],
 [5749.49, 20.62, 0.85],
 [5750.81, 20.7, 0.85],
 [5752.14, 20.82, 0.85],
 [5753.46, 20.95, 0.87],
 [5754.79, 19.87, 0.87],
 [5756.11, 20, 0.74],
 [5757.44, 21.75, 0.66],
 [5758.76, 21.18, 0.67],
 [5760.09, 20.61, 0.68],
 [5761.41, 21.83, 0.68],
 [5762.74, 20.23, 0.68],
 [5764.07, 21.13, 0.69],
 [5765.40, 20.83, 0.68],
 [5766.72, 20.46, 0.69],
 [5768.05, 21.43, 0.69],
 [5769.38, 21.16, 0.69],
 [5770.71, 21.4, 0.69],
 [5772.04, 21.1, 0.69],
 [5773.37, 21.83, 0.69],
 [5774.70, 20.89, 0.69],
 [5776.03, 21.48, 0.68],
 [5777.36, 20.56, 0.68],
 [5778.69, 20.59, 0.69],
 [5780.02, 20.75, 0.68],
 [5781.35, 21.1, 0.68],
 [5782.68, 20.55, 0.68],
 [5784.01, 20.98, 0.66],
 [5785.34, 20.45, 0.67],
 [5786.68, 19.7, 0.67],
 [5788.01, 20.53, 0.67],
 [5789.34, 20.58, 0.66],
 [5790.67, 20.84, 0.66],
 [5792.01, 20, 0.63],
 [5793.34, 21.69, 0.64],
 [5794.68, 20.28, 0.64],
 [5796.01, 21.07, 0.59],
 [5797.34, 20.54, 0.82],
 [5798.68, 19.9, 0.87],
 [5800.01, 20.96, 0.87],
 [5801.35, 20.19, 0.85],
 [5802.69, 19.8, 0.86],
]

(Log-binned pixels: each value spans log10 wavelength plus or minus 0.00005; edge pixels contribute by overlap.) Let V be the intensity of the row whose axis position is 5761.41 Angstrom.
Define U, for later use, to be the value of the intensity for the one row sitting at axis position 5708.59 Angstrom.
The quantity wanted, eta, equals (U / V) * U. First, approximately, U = 19.72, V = 21.83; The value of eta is 17.8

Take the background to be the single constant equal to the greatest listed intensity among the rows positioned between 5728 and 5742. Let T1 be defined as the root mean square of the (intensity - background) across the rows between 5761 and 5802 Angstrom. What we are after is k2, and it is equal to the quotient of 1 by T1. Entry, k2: 0.82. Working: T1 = 1.23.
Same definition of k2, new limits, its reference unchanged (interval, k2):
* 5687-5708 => 0.69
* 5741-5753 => 0.89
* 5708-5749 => 0.72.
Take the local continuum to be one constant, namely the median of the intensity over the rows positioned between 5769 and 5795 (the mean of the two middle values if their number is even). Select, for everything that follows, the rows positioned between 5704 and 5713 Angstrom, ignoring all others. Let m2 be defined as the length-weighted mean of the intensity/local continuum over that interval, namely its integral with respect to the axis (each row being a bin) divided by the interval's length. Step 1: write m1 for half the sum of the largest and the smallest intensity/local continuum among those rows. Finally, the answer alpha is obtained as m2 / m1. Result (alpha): 1.00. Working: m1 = 0.96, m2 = 0.956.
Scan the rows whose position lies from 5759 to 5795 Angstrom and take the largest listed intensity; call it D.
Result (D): 21.83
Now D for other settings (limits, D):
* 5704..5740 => 22.1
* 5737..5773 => 22.16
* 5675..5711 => 22.72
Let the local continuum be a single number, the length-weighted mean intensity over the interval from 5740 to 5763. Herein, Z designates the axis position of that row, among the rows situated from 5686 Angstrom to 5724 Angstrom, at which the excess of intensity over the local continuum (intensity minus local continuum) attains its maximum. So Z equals 5691.53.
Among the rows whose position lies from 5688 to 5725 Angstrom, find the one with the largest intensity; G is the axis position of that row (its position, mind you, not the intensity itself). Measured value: 5691.53 Angstrom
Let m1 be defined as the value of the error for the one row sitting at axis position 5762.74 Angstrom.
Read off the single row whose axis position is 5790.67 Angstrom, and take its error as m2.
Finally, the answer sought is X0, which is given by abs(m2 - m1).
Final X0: 0.02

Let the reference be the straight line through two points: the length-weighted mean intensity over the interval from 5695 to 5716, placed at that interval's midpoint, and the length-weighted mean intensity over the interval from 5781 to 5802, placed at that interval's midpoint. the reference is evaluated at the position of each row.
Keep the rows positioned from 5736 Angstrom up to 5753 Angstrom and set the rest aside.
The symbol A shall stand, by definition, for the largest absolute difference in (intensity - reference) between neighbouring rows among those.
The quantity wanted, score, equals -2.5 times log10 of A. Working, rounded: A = 1.39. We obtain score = -0.4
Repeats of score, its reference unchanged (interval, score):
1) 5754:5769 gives -0.6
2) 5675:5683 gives 0.0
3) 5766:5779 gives 0.0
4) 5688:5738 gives -1.0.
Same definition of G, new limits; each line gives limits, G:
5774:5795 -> 5793.34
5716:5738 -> 5725.71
